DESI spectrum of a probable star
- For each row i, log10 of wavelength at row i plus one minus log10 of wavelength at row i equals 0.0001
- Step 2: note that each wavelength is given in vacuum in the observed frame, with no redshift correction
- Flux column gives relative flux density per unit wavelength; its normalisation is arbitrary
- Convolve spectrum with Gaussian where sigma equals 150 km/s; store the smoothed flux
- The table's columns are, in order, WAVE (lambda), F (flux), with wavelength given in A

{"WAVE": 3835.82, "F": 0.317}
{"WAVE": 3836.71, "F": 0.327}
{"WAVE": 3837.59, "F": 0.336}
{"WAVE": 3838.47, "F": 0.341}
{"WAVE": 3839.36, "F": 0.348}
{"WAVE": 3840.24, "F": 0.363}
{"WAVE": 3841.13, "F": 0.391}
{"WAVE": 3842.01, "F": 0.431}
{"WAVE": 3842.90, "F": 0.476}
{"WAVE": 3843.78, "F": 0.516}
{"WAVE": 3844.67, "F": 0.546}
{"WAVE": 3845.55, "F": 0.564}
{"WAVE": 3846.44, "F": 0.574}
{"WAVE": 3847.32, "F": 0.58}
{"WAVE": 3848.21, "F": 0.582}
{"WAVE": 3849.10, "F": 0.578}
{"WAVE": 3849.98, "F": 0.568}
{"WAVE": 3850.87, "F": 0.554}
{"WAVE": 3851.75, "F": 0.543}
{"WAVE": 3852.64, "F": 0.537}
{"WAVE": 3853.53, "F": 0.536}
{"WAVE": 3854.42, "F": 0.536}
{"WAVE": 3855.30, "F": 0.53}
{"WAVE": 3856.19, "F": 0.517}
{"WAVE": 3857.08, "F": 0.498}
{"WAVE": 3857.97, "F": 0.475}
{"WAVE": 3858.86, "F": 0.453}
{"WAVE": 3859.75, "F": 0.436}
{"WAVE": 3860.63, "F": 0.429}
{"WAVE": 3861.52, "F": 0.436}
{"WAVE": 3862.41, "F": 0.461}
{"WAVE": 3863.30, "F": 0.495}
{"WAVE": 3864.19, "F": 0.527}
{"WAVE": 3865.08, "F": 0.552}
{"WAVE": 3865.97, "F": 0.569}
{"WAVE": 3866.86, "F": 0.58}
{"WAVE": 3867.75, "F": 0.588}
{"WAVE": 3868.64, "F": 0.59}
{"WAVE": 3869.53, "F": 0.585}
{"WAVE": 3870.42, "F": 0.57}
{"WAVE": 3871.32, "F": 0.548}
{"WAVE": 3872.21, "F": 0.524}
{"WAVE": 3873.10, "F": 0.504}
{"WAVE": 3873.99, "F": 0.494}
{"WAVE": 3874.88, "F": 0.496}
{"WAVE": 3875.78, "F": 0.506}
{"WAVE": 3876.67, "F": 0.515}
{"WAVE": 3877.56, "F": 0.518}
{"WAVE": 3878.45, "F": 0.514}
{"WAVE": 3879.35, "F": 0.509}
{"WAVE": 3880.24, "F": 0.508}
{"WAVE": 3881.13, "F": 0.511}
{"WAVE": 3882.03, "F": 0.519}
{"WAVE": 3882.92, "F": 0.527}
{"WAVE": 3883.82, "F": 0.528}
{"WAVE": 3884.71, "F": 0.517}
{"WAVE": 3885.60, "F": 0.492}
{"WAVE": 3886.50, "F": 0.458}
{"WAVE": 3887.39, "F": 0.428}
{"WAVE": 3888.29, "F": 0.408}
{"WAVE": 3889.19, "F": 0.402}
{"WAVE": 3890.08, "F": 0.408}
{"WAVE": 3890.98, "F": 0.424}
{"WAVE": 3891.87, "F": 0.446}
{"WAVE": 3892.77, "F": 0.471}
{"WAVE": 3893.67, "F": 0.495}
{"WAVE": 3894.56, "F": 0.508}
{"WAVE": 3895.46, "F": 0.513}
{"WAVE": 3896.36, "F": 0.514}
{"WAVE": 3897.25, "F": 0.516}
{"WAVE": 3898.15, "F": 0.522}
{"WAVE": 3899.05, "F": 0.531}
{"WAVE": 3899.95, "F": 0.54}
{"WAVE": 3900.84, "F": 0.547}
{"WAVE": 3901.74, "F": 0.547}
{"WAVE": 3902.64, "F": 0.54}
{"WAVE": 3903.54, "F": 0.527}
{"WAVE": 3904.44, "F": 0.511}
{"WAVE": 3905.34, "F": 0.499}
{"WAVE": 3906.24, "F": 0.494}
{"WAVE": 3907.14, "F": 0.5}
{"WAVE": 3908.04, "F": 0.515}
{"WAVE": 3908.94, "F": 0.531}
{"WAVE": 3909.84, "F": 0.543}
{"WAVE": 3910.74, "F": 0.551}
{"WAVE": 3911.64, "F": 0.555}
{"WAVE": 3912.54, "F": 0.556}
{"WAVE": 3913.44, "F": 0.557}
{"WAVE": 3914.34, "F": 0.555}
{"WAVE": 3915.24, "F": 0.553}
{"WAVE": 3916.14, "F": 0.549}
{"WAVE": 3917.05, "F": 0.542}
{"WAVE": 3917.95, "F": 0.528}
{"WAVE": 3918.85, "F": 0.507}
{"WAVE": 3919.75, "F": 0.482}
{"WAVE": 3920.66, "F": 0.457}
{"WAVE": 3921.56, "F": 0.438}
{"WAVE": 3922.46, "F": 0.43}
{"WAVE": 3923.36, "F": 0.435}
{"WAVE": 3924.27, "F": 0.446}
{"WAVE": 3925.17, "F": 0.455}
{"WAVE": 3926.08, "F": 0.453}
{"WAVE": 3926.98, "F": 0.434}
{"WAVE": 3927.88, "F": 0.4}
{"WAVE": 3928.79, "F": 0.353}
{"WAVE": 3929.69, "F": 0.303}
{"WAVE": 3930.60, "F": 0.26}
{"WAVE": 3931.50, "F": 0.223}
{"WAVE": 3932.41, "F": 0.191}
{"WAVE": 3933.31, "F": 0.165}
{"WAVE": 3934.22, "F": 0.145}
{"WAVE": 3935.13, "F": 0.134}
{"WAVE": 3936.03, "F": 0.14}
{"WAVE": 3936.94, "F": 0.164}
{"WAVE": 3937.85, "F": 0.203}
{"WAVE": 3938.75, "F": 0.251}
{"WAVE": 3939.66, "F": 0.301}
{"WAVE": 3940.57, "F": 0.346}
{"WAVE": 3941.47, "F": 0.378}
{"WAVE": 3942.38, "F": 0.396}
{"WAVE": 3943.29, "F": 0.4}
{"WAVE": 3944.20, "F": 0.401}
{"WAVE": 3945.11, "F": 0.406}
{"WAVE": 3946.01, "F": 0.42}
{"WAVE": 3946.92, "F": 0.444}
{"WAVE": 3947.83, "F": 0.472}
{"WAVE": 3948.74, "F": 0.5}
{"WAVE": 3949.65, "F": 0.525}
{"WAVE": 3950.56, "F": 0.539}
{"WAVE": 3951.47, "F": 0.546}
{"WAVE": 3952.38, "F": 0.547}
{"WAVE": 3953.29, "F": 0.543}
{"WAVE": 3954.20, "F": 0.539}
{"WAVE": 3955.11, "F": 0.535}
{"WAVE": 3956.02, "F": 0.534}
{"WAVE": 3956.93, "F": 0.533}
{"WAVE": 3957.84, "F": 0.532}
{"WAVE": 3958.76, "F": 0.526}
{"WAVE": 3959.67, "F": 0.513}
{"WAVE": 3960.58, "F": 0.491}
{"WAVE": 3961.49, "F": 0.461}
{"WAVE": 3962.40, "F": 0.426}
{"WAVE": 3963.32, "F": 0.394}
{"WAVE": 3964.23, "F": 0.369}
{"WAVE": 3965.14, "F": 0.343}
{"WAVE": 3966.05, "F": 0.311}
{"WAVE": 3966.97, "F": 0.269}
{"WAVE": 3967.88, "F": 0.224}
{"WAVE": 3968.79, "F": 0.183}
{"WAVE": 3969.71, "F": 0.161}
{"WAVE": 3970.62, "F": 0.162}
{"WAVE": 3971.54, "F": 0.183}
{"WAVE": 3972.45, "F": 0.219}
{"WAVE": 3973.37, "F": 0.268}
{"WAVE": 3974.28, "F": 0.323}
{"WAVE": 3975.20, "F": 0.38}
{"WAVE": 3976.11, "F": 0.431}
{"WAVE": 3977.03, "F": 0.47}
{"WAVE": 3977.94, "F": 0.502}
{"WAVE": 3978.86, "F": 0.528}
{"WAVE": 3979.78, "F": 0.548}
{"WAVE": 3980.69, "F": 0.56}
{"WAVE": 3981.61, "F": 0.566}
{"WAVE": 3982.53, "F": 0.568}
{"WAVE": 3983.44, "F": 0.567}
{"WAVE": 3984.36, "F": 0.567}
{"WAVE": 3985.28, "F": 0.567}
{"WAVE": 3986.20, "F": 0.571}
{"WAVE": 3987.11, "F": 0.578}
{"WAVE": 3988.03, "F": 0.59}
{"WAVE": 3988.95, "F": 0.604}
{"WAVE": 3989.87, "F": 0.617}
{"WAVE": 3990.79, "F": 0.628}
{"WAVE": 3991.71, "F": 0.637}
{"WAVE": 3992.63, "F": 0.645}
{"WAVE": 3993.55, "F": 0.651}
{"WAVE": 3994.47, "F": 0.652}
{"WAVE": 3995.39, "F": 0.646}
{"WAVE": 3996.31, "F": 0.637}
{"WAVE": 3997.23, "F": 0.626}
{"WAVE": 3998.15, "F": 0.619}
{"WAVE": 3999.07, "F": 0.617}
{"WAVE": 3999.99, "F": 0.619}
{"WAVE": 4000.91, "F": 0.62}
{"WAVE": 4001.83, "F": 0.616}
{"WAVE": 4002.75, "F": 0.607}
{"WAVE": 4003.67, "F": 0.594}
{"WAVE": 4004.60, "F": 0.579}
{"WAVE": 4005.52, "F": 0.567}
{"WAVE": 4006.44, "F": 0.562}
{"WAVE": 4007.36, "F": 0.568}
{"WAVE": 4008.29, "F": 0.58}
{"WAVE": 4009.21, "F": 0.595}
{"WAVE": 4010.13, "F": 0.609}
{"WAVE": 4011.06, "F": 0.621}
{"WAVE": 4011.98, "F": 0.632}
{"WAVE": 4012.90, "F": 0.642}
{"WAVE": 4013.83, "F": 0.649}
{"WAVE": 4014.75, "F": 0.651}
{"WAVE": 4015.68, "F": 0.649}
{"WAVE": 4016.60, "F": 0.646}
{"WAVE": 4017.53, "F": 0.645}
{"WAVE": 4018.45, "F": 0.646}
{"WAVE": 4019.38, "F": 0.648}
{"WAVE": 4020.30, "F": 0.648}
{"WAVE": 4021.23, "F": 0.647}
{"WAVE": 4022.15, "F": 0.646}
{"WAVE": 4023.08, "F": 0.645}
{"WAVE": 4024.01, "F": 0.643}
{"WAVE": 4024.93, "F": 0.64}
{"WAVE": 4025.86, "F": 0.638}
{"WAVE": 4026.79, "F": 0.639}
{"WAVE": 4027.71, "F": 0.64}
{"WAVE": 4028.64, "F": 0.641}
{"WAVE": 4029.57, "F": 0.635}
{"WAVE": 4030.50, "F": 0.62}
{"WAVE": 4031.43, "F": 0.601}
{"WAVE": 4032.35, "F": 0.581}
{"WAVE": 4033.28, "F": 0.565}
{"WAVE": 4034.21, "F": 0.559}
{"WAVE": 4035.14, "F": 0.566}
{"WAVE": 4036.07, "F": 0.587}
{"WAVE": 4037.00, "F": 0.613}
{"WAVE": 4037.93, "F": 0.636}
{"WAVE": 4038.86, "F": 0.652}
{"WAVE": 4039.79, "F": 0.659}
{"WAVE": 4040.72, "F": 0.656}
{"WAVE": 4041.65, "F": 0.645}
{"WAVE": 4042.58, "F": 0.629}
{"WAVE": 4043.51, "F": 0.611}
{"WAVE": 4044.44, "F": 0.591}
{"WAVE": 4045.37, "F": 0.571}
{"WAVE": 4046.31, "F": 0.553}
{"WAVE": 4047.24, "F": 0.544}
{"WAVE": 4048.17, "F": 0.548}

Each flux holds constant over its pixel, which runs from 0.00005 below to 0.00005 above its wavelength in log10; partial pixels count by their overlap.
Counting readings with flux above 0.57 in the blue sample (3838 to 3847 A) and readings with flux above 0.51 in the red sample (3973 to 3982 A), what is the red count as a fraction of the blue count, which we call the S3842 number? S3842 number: 4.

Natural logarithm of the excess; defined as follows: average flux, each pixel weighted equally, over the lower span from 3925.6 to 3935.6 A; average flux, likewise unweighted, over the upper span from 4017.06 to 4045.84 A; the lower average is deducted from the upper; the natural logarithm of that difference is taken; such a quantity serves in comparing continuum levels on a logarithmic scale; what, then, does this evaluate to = -1.1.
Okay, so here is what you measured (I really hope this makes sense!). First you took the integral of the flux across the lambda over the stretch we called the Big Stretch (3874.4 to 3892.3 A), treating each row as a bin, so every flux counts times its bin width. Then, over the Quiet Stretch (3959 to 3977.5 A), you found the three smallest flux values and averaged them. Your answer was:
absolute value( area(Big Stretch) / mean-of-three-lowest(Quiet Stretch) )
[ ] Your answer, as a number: 51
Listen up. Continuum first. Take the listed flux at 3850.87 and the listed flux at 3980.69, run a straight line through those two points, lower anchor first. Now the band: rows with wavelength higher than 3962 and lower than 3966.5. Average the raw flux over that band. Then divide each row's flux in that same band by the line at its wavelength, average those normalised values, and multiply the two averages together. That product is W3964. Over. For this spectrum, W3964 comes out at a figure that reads 0.2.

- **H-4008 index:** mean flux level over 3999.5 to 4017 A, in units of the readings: 0.611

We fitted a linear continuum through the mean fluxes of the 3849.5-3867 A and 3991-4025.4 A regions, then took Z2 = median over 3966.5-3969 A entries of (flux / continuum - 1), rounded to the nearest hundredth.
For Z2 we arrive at -0.62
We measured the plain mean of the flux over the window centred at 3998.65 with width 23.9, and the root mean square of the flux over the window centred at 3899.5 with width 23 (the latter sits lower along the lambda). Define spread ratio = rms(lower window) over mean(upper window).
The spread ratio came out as 0.82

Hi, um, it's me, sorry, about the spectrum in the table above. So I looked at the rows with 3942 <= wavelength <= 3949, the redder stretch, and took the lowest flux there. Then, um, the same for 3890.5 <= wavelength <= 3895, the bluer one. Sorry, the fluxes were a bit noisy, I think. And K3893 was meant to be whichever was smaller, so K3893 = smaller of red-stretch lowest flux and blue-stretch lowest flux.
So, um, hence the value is 0.40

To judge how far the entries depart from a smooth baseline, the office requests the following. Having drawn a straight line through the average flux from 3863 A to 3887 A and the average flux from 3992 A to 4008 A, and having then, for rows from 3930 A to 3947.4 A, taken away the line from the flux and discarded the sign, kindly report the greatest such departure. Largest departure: 0.43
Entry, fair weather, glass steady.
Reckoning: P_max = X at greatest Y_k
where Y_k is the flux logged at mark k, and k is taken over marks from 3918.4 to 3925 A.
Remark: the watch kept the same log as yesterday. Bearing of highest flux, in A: 3918.85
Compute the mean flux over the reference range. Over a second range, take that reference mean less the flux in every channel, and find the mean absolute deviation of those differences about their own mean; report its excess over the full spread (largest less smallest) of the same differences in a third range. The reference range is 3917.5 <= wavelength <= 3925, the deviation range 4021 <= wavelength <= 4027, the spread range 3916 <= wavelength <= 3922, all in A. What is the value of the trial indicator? -0.108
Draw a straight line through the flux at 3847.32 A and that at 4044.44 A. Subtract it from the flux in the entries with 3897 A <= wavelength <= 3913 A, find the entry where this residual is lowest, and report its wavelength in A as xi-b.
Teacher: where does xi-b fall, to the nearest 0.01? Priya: 3906.24 A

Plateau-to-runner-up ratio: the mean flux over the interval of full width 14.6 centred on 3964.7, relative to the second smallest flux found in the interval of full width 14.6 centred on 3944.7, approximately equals 1.38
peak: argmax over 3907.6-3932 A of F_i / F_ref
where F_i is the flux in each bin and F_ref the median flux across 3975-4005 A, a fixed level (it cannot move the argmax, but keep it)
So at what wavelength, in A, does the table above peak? 3913.44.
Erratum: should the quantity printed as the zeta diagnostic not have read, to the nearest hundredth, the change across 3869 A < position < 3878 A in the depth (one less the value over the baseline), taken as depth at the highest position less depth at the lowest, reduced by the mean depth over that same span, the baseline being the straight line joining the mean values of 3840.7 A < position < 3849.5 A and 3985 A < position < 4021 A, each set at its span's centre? 0.11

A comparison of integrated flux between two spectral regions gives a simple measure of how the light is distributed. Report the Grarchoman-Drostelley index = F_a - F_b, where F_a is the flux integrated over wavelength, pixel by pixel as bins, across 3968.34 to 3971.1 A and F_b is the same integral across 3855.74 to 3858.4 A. -0.9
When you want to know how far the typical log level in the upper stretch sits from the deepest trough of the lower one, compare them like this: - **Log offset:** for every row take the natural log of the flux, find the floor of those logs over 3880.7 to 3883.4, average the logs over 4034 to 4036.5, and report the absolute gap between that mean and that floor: 0.11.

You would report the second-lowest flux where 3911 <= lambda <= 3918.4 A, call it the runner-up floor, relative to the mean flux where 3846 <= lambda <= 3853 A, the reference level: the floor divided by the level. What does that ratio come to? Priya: 1.0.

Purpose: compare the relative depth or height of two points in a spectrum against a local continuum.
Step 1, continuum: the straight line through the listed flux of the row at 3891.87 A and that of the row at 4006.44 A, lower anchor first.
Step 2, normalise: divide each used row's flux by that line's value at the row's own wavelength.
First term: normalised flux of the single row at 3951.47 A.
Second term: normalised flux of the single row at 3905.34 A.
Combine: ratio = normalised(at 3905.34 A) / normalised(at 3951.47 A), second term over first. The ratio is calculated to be 1.0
